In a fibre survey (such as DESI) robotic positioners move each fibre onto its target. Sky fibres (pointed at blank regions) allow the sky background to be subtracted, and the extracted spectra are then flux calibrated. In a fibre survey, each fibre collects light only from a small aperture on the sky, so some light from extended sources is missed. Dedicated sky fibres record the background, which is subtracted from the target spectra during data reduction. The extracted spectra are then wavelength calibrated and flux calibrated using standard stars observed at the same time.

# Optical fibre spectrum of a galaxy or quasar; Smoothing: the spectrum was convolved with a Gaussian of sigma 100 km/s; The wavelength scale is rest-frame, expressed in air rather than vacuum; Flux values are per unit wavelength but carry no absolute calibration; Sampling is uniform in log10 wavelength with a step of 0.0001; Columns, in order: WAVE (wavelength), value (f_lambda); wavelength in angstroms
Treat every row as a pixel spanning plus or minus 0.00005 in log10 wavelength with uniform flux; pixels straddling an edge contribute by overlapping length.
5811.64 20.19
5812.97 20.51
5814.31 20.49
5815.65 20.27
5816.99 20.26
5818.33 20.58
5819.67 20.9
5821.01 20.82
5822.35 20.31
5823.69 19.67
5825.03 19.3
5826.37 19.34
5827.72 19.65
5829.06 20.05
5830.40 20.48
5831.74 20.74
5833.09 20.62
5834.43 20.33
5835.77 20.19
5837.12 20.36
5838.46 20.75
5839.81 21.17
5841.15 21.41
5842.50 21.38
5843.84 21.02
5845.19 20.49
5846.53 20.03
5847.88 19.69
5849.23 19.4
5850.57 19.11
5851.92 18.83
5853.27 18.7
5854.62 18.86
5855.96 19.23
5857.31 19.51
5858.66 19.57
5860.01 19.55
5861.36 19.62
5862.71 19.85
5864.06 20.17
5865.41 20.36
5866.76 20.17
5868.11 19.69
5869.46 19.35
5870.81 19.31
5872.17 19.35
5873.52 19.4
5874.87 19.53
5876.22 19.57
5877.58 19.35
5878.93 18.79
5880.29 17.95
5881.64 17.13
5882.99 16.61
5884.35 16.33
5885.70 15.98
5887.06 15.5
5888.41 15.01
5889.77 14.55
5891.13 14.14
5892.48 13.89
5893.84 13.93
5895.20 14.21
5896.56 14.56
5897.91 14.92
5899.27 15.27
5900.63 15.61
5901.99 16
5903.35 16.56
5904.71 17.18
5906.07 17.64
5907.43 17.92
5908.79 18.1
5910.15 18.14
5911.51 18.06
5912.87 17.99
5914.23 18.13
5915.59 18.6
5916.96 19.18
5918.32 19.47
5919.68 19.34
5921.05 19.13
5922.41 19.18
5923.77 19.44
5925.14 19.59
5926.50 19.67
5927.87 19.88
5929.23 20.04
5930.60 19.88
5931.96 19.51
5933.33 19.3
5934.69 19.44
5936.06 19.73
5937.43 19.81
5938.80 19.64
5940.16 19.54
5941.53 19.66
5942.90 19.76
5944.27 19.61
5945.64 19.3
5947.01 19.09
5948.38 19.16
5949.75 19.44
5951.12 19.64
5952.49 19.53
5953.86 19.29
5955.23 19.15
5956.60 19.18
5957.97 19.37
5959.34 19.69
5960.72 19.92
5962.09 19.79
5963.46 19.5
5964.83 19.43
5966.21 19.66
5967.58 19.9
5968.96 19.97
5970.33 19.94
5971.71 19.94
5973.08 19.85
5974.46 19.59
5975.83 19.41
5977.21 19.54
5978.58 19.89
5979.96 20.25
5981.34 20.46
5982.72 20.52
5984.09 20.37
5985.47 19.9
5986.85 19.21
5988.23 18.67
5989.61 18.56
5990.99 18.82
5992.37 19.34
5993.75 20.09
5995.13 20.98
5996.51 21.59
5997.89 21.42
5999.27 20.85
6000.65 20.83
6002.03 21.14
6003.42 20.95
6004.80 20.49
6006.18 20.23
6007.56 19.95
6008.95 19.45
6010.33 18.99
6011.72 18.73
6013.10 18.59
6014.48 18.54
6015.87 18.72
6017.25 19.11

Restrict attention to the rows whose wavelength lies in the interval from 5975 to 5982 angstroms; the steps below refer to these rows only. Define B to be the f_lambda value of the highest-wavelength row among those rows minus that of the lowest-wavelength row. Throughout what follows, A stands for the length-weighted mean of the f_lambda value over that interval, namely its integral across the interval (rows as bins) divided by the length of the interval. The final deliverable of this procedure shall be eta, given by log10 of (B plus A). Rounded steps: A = 19.9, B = 1.05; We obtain 1.32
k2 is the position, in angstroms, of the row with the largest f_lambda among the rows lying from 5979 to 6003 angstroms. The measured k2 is 5996.51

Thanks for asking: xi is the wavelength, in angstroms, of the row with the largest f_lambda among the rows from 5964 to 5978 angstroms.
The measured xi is 5968.96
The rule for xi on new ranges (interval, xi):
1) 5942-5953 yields 5942.90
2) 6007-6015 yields 6007.56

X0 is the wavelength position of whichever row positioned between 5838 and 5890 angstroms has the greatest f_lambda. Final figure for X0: 5841.15 angstroms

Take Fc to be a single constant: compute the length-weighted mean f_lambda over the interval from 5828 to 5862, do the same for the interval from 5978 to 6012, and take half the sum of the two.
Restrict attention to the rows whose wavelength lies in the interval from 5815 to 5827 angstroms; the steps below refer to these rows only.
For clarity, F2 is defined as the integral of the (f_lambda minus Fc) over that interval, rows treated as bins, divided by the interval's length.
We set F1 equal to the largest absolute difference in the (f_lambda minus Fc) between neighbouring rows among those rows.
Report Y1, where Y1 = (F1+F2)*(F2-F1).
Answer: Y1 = -0.4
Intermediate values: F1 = 0.64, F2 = 0.1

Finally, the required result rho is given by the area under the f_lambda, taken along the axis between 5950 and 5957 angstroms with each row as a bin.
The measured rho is 136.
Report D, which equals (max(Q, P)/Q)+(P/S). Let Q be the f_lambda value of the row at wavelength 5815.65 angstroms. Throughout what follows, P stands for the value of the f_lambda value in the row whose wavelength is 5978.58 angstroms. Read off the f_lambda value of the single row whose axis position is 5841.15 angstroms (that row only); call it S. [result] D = 1.93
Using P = 19.89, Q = 20.27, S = 21.41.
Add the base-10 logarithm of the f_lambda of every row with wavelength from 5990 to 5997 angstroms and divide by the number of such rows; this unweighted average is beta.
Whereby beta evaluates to 1.30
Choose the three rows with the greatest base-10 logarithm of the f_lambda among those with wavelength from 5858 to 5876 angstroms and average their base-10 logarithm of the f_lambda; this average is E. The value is 1.31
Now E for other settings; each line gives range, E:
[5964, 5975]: 1.30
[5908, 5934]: 1.30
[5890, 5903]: 1.19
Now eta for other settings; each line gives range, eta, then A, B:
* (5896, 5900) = 1.19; 15.0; 0.71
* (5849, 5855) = 1.27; 19.0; -0.54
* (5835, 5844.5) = 1.34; 20.9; 0.83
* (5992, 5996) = 1.34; 20.3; 1.64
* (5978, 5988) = 1.29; 20.0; -0.68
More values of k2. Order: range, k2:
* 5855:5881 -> 5865.41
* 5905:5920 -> 5918.32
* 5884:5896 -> 5884.35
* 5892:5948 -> 5929.23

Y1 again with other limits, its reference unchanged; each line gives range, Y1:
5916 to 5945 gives 0.1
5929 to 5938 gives 0.0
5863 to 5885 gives 0.5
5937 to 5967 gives 0.2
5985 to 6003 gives -0.8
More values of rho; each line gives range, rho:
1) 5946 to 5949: 57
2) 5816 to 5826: 202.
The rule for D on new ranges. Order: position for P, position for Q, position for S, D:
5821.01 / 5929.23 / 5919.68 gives 2.12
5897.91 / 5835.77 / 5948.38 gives 1.78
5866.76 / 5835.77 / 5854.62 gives 2.07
